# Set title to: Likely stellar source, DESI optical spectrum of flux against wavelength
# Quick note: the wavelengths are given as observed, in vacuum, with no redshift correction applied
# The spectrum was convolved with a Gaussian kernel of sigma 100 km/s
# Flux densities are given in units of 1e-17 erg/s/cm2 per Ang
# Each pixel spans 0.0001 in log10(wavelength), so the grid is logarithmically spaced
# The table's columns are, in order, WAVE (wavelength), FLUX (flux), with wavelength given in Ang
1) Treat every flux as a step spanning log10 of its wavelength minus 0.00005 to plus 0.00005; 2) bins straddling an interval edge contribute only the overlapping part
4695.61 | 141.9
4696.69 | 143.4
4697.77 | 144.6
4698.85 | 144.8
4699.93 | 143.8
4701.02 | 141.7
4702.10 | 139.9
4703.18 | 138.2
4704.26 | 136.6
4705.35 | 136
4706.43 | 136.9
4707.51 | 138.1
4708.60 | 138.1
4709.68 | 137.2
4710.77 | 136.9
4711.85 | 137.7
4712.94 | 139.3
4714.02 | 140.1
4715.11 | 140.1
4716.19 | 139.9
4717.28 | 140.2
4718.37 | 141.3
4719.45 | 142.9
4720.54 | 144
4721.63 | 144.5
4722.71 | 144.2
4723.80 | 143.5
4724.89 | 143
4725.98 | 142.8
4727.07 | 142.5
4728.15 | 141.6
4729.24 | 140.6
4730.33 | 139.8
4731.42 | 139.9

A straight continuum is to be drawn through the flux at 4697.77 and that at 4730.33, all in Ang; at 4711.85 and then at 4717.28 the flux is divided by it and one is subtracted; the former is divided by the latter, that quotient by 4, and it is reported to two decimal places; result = 0.79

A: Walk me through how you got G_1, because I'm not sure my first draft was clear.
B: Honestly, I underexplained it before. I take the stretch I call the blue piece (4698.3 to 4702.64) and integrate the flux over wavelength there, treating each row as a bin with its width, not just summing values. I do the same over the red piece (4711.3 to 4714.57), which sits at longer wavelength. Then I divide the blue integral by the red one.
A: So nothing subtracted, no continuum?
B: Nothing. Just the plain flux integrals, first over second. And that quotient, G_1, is 1.36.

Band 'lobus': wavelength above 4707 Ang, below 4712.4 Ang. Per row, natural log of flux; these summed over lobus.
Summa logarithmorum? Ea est 24.6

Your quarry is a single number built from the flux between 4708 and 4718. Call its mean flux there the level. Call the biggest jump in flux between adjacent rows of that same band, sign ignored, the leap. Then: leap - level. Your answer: -137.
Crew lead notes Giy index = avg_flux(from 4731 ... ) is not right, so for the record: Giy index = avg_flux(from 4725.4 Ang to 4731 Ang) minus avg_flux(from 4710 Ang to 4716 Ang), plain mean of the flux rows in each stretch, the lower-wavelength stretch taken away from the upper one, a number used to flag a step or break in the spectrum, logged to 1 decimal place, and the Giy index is 2.6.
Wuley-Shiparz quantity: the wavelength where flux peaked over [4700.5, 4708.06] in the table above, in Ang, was 4701.02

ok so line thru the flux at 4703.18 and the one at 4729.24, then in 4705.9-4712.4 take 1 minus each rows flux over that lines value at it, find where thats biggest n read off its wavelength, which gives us 4710.77 Ang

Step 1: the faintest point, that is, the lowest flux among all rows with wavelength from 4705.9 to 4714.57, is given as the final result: 136.9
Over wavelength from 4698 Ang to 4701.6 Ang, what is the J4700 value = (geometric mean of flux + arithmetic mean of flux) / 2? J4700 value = 143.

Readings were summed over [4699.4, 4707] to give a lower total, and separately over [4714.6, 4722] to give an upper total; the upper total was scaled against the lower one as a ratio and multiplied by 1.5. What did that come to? 1.53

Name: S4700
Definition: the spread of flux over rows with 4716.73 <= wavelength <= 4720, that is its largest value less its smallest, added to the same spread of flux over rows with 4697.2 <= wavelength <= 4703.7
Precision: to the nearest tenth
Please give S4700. 9.3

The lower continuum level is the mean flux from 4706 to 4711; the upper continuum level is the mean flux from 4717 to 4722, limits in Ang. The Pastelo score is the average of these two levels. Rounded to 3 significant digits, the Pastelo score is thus 140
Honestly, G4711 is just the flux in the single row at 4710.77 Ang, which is 136.9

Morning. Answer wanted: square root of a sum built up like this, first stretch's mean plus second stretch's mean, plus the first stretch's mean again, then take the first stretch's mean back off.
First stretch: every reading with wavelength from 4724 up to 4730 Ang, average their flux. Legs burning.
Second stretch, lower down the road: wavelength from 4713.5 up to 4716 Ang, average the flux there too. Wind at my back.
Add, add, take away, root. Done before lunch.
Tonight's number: 16.80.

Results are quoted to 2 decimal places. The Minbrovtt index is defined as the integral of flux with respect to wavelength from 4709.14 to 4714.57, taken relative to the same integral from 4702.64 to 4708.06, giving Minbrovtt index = 1.01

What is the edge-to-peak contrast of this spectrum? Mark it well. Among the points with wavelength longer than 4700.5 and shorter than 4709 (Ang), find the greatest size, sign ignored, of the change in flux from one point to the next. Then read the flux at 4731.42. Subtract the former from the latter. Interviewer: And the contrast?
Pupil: 138.1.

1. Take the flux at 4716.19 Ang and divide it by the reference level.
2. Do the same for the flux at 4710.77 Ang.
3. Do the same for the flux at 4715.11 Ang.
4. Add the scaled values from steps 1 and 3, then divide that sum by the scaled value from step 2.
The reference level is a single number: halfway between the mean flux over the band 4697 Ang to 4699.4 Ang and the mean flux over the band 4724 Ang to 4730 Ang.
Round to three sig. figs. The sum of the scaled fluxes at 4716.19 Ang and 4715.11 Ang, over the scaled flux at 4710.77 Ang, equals 2.05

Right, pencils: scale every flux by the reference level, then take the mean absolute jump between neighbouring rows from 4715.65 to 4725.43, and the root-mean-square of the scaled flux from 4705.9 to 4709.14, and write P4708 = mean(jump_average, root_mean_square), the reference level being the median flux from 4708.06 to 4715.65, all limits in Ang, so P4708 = 0.501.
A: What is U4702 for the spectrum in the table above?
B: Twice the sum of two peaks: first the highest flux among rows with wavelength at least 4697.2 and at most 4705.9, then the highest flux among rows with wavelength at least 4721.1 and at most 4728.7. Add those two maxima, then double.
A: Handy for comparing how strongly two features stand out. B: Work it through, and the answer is 579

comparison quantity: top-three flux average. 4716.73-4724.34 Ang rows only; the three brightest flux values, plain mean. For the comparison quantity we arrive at 144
